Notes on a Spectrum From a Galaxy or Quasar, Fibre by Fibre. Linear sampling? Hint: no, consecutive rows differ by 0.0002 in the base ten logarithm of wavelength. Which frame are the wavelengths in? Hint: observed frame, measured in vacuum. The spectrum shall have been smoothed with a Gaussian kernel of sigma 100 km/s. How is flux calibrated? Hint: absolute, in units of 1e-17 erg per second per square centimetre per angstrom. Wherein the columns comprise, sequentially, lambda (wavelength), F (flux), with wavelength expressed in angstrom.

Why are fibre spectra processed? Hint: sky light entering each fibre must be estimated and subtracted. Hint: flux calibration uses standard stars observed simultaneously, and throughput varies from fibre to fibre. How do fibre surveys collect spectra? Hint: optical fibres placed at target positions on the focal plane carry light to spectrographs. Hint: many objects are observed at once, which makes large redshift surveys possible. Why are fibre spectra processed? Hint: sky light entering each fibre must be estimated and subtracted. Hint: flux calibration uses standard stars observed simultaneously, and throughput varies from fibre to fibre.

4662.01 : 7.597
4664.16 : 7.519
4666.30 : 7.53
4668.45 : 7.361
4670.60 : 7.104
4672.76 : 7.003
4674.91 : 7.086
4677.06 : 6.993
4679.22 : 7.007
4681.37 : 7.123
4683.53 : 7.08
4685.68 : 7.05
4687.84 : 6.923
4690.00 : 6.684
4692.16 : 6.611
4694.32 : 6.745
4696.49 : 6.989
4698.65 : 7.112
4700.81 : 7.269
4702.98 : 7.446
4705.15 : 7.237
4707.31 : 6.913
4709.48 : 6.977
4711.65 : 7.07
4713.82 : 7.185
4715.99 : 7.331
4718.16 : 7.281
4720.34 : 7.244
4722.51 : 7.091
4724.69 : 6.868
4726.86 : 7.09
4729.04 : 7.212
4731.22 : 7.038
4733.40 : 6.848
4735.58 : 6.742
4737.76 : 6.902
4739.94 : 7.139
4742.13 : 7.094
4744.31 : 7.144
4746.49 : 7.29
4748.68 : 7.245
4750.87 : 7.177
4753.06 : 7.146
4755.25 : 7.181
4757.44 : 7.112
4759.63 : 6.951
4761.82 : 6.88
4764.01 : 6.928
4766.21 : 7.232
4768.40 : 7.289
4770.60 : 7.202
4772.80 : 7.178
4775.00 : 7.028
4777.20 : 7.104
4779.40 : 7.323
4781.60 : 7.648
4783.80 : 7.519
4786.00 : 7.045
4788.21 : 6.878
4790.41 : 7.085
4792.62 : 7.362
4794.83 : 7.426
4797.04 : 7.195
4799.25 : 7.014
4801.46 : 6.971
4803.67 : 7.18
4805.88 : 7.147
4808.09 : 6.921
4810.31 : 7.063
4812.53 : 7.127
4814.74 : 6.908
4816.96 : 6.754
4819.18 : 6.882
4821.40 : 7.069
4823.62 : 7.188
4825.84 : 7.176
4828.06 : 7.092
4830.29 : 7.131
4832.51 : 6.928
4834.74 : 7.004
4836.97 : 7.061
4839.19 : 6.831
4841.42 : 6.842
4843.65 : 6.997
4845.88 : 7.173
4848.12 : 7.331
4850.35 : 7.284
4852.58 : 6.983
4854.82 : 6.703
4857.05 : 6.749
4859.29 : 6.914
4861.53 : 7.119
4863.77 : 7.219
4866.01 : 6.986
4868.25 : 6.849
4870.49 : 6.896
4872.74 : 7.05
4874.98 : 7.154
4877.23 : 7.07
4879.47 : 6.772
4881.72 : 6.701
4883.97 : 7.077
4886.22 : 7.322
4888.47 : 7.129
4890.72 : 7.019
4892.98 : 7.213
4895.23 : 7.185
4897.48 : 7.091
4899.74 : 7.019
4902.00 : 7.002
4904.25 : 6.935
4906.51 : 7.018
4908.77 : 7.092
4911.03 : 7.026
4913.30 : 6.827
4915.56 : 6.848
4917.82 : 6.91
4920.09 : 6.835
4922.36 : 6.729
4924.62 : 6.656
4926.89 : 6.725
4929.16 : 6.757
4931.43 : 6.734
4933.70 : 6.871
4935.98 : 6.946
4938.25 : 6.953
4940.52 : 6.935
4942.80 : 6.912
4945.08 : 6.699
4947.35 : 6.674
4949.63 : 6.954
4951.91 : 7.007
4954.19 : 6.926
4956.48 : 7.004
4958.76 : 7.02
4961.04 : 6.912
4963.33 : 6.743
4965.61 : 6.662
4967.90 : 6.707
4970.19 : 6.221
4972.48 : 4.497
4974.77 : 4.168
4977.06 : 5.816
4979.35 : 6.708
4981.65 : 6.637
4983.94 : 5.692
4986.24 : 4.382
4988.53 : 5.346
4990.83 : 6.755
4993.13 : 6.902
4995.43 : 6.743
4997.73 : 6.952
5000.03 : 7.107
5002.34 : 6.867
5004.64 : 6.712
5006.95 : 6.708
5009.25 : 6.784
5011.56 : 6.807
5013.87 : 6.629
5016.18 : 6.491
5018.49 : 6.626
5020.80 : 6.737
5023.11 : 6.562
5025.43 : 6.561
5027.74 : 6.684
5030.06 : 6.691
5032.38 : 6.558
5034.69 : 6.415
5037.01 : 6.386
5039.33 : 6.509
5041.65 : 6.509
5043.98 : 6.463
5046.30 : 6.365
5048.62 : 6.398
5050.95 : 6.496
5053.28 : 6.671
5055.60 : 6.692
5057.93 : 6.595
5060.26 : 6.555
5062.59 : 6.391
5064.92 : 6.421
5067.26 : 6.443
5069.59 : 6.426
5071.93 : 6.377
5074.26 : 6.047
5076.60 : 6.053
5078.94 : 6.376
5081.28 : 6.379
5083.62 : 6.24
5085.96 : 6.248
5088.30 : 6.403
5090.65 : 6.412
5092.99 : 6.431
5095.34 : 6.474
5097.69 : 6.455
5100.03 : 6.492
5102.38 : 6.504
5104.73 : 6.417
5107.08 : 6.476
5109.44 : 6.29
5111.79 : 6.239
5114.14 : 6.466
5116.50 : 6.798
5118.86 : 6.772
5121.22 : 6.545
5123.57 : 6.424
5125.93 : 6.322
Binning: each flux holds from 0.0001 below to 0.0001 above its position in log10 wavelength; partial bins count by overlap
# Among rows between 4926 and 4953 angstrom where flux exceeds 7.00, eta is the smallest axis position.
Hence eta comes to 4951.91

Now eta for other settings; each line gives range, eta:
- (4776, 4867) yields 4777.20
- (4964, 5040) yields 5000.03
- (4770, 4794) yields 4770.60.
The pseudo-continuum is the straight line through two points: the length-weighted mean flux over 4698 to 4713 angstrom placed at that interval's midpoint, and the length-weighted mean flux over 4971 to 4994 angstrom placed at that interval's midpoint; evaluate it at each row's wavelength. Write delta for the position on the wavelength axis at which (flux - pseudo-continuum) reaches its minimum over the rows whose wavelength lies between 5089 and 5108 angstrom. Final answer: 5090.65 angstrom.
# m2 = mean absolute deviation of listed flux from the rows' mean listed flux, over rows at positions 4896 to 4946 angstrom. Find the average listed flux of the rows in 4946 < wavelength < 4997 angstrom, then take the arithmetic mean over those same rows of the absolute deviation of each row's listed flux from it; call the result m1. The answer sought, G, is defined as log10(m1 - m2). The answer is -0.2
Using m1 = 0.7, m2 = 0.11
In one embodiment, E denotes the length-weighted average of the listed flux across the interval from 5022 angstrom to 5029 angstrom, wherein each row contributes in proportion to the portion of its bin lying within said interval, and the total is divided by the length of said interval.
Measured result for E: 6.60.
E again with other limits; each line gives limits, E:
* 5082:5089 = 6.30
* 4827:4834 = 7.04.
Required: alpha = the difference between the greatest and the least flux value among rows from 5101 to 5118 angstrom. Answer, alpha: 0.6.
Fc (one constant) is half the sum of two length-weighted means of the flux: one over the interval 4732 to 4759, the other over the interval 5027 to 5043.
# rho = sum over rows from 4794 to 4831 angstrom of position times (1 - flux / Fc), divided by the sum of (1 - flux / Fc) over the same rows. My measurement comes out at 4811.2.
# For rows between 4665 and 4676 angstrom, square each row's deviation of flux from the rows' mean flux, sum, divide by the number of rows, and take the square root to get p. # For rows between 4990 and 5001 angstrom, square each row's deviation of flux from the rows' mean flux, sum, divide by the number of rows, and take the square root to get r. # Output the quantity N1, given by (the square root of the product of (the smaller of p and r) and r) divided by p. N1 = 0.68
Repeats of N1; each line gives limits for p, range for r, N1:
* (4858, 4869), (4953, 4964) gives 0.73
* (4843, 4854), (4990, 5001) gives 0.94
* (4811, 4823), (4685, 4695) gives 1.10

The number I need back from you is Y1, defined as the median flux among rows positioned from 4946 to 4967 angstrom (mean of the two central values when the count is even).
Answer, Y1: 6.93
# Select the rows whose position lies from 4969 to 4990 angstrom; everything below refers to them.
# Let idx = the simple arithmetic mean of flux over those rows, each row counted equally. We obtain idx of 5.5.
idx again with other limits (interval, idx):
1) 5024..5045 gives 6.5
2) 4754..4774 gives 7.1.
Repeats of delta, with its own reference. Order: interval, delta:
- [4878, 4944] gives 4881.72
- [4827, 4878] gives 4854.82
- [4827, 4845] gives 4839.19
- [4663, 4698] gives 4692.16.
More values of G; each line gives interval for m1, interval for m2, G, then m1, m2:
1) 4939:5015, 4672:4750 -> -0.4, 0.6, 0.15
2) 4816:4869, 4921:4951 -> -1.5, 0.1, 0.11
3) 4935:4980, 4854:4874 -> -0.4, 0.5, 0.13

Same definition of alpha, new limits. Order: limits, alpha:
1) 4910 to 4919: 0.2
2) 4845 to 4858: 0.6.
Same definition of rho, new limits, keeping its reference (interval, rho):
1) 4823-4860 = 4838.1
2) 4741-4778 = 4759.0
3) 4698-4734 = 4713.9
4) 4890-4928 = 4898.2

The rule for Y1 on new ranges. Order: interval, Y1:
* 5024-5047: 6.51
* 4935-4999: 6.74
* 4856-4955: 6.94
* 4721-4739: 6.97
